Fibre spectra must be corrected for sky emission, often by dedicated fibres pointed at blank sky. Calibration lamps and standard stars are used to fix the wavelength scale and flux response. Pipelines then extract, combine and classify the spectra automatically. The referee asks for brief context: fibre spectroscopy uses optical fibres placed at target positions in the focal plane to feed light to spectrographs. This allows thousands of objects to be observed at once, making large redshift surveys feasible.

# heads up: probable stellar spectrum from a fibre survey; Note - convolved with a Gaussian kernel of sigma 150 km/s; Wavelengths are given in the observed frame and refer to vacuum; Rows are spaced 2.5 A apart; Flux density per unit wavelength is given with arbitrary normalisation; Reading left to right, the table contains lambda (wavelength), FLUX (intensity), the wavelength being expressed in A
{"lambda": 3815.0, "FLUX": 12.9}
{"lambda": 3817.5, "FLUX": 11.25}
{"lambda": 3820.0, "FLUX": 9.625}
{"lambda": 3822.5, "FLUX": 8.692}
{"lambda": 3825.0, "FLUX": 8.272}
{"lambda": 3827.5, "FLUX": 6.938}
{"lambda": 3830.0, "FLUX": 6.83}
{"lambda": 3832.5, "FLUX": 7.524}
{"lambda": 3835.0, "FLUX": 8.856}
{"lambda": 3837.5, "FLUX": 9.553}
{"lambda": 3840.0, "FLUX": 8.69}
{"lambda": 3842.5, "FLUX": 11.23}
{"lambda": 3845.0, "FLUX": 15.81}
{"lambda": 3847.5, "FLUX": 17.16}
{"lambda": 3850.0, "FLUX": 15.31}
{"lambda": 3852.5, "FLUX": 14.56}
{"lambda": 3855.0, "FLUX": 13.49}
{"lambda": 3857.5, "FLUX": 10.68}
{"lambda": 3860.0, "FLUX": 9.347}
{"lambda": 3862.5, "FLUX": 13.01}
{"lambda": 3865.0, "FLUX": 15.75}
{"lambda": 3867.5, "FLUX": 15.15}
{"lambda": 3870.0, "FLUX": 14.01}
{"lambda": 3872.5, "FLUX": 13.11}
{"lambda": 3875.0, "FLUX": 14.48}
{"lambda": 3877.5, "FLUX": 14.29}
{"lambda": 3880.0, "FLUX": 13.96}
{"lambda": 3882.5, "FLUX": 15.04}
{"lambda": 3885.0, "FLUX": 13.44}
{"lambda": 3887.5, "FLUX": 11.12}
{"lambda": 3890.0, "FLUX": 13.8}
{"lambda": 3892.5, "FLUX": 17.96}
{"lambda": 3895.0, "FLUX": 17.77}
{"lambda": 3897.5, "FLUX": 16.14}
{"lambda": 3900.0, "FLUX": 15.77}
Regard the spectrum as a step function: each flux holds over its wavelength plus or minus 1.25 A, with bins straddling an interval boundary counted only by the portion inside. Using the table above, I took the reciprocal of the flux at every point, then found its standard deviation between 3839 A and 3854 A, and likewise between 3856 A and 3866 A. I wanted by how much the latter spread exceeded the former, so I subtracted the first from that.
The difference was -0.003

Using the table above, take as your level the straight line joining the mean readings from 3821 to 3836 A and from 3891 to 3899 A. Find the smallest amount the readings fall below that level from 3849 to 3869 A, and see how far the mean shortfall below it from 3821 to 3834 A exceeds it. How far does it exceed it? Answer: 4.5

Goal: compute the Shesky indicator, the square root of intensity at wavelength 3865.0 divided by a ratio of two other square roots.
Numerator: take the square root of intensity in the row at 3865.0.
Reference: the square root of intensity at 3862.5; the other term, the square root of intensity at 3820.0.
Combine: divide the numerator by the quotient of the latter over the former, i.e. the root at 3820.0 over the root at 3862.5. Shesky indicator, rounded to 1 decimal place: 4.6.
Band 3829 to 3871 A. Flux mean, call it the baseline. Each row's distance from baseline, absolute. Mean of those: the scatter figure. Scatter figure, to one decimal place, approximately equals 2.9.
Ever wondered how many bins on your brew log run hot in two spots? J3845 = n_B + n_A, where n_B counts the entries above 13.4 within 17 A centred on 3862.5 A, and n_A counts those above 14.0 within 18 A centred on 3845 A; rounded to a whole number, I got 8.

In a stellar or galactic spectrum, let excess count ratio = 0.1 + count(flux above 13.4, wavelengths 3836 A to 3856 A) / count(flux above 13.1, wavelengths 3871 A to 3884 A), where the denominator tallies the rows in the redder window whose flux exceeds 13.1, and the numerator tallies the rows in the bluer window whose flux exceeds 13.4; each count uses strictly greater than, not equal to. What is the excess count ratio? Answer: 1.1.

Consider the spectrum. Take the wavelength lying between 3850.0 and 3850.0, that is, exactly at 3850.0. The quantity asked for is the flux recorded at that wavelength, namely 15.31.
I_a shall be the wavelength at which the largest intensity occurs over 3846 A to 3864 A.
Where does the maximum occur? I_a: 3847.5 A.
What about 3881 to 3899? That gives 3892.5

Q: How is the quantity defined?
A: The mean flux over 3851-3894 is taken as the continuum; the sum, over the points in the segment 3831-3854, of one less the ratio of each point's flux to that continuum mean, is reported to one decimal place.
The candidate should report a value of 1.1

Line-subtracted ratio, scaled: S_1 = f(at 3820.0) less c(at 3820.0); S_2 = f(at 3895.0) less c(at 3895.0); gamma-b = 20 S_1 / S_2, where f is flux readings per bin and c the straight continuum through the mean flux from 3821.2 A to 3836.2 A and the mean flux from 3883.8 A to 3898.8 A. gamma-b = 24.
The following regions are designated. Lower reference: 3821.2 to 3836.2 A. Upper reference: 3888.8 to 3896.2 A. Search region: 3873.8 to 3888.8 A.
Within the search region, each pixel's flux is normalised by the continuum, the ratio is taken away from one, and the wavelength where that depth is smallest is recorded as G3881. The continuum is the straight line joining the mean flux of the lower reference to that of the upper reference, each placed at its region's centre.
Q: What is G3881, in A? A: 3875.0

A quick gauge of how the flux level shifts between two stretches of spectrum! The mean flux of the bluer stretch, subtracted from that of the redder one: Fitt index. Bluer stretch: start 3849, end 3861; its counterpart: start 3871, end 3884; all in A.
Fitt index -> 1.5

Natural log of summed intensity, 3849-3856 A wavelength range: 3.77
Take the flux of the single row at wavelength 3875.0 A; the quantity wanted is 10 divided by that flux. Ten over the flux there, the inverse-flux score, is 0.69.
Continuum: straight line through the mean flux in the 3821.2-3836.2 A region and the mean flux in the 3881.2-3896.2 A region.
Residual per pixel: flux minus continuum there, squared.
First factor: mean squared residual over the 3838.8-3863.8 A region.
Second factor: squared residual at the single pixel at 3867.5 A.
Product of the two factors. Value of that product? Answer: 111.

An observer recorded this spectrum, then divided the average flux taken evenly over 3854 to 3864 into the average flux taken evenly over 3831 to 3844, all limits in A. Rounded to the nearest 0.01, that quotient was 0.79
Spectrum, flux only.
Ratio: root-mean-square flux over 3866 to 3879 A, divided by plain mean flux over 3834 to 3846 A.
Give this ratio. 1.3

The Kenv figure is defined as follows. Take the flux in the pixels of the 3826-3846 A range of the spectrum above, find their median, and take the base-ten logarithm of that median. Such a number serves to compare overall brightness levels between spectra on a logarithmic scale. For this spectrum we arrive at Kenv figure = 0.94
